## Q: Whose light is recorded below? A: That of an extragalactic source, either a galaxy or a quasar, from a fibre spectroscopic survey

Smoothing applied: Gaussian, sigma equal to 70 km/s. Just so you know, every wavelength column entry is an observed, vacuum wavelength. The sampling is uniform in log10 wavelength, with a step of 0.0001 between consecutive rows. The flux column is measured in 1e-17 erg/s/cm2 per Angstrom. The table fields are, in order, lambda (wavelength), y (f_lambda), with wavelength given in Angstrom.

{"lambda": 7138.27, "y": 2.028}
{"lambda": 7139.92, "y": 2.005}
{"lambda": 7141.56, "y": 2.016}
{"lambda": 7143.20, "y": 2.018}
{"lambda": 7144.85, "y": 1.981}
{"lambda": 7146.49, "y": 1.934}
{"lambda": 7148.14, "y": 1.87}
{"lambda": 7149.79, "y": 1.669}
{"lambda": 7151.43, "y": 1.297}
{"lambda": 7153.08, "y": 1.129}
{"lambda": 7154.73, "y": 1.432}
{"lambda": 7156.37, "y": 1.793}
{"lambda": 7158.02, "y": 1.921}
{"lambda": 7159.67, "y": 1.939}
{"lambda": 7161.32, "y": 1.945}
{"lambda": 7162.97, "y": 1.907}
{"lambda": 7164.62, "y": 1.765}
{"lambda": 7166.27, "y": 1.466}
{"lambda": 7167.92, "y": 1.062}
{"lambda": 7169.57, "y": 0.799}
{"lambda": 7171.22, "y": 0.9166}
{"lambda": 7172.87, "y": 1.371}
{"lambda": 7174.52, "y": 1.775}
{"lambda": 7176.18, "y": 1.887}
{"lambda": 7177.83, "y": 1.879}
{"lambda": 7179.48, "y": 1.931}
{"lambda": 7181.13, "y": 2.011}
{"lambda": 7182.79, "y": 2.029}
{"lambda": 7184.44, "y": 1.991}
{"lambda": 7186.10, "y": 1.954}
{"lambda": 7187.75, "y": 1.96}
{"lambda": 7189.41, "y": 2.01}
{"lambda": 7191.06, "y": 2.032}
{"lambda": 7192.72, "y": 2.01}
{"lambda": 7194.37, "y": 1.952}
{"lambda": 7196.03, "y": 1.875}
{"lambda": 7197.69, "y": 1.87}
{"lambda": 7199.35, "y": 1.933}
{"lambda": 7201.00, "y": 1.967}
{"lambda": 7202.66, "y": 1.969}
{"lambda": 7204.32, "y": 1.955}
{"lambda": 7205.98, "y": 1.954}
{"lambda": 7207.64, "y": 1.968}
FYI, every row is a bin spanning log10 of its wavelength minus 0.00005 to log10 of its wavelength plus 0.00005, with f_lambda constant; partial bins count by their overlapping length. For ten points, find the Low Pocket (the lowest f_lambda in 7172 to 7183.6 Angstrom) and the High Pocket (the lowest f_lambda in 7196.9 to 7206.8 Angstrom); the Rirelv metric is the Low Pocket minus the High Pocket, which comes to -0.5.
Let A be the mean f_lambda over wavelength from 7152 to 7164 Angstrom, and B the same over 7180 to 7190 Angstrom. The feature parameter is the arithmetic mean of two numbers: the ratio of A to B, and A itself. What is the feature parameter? 1.29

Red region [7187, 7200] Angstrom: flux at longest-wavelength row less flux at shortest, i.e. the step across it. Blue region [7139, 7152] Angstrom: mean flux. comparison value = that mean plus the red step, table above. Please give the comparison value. 1.8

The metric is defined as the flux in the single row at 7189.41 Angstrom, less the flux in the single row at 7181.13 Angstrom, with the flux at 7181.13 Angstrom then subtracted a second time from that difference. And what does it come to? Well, -2.0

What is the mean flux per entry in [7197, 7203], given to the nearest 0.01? 1.93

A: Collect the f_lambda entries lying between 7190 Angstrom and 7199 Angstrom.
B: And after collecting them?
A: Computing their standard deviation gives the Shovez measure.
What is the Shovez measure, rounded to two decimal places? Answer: 0.07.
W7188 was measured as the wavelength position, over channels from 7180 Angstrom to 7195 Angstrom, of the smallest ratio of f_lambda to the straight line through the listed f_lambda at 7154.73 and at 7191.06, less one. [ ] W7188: 7194.37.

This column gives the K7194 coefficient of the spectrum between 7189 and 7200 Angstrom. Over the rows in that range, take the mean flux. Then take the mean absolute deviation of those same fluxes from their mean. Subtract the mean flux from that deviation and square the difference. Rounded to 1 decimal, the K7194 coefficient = 3.6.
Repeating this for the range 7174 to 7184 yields 3.4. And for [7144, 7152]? 2.4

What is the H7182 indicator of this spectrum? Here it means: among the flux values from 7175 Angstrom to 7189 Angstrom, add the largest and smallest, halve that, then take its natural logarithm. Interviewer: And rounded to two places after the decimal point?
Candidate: 0.67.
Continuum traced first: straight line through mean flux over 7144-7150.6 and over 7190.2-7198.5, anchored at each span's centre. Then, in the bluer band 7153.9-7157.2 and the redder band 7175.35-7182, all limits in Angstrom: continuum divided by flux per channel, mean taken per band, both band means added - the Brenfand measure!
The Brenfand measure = 2.18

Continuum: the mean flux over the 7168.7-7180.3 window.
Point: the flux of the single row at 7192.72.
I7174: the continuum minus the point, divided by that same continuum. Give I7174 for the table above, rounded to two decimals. -0.33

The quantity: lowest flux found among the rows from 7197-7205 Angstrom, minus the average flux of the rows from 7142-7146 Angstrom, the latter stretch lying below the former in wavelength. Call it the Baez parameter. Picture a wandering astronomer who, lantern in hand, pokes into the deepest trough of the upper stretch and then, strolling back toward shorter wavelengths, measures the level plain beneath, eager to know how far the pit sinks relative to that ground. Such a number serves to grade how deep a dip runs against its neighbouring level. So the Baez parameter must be -0.13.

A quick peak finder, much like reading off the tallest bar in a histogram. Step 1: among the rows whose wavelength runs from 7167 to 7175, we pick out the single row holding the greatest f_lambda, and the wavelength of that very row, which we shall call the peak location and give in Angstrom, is 7174.52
